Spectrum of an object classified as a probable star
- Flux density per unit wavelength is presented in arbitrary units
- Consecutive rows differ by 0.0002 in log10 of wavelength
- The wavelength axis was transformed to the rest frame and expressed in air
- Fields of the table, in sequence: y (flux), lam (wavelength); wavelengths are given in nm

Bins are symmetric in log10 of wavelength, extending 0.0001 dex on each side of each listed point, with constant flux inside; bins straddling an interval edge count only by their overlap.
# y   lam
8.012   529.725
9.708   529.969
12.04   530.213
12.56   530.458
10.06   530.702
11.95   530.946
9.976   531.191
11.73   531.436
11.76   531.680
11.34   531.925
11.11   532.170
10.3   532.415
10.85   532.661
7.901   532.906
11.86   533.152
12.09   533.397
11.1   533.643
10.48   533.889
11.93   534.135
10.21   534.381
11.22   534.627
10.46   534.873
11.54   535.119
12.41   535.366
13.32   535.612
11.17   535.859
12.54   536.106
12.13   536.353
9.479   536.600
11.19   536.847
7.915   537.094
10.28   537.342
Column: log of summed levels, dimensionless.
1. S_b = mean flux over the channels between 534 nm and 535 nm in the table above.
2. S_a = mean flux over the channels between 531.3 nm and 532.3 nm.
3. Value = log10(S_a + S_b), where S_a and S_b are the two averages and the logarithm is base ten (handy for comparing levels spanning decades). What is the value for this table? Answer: 1.351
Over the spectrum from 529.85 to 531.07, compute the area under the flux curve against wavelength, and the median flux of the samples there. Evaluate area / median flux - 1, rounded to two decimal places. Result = 0.15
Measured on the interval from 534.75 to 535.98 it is 0.26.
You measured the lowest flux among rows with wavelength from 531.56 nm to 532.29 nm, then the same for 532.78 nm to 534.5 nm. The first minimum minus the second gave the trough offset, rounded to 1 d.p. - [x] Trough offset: 3.2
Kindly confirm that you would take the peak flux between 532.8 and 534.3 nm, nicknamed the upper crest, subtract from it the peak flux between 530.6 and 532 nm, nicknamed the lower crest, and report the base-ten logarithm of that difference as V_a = -0.85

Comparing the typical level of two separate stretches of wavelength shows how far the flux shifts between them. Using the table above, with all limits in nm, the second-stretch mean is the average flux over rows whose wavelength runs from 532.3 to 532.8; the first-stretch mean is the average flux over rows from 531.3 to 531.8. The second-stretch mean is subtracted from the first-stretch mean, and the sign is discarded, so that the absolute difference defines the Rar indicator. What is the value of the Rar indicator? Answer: 1.2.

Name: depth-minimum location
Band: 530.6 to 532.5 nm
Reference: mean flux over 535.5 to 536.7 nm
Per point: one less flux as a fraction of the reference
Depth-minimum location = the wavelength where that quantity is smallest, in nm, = 530.946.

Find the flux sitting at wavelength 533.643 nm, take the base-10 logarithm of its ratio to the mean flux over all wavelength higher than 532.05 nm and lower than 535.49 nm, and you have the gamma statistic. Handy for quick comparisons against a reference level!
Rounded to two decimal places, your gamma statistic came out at 0.01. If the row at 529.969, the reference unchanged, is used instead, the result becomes -0.05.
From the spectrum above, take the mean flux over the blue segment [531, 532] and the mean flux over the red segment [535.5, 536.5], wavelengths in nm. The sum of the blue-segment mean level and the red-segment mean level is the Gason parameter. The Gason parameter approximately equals 23.5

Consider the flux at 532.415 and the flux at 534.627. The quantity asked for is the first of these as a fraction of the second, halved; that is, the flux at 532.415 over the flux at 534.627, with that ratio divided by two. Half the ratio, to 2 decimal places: 0.46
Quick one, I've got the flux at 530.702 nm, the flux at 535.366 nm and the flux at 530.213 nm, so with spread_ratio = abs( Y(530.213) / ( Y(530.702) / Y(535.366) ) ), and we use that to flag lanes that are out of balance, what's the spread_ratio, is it 15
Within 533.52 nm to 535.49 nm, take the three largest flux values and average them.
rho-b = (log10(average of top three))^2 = 1.16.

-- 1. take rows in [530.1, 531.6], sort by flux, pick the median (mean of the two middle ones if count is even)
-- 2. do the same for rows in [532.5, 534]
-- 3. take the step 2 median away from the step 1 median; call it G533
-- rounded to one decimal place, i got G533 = 0.9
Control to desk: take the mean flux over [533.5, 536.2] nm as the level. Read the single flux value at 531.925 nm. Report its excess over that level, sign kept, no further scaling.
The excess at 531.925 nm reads -0.1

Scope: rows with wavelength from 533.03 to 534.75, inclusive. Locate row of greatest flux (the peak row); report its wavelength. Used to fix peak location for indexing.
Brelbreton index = 533.397 nm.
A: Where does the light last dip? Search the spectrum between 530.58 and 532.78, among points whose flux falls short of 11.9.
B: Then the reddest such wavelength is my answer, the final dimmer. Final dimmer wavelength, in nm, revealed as 532.661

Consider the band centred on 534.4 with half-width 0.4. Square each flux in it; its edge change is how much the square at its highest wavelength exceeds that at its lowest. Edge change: -16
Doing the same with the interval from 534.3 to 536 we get 21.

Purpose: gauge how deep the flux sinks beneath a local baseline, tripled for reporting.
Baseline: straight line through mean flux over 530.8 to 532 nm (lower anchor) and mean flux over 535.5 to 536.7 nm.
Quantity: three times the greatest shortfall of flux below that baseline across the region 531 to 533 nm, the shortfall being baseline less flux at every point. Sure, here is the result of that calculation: 10.7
